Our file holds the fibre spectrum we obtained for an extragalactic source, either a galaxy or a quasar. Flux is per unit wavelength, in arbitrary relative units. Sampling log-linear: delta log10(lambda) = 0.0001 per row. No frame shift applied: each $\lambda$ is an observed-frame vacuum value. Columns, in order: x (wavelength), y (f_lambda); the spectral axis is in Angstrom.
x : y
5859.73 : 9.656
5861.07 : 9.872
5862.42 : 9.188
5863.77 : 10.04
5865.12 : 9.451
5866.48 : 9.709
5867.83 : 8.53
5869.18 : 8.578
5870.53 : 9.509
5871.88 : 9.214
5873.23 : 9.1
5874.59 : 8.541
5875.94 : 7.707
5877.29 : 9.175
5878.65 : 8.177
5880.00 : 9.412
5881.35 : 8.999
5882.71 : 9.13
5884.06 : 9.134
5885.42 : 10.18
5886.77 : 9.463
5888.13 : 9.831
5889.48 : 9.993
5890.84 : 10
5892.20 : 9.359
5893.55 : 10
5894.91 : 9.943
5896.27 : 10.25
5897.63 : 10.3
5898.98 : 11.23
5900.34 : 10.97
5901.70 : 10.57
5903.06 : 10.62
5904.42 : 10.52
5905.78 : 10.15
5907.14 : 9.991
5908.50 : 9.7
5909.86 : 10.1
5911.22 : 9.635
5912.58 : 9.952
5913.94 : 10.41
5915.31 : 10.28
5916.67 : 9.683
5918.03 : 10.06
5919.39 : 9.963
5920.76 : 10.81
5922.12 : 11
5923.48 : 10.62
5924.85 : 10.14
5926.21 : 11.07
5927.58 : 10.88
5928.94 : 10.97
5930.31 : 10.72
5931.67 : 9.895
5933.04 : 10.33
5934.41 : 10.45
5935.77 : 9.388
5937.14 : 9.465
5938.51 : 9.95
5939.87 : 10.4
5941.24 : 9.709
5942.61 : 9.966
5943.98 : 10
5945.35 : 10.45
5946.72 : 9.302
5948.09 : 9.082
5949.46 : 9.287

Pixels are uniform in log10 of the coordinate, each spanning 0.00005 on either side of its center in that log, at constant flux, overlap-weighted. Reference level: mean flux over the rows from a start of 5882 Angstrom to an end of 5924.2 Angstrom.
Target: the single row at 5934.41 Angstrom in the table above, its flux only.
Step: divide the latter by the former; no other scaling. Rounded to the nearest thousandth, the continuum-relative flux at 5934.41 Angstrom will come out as 1.032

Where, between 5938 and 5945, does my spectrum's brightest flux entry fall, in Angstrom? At 5939.87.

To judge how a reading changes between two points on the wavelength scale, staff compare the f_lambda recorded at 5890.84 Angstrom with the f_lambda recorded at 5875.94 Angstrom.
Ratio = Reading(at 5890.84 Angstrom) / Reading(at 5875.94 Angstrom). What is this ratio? 1.30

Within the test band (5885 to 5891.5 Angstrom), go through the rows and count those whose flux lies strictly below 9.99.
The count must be 2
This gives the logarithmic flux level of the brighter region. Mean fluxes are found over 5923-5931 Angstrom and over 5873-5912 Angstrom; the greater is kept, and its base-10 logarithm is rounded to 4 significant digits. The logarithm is 1.031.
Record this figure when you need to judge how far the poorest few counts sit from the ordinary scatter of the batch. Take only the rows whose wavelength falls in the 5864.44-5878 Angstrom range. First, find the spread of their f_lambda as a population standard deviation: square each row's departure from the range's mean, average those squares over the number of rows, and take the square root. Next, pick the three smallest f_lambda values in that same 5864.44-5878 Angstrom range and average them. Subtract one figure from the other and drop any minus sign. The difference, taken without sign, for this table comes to 7.7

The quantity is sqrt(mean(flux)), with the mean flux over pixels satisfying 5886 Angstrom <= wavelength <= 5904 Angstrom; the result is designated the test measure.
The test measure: 3.19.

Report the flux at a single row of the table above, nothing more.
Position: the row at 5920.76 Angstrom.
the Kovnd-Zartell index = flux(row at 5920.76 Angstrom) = 10.81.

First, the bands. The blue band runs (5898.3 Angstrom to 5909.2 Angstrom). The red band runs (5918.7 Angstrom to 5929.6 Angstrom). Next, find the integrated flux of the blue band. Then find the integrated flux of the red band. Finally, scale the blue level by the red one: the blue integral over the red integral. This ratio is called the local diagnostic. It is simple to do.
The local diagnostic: 0.98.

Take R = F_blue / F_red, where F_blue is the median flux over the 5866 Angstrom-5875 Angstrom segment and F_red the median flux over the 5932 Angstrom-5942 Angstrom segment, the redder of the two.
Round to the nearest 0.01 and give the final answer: 0.91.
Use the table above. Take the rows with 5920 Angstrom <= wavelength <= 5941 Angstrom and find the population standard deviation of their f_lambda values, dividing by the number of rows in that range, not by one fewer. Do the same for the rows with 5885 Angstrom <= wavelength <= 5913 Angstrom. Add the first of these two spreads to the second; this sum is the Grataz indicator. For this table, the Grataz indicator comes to 0.97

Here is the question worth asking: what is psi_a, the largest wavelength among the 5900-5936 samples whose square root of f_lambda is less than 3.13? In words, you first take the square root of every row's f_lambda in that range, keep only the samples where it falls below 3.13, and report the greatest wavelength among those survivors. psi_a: 5935.77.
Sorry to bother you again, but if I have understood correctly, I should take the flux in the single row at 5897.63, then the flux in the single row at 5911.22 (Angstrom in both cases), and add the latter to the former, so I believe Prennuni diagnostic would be 19.9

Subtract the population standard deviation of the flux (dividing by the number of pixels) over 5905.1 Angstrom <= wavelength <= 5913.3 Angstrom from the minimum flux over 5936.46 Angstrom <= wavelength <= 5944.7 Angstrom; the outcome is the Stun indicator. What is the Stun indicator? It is 9.3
